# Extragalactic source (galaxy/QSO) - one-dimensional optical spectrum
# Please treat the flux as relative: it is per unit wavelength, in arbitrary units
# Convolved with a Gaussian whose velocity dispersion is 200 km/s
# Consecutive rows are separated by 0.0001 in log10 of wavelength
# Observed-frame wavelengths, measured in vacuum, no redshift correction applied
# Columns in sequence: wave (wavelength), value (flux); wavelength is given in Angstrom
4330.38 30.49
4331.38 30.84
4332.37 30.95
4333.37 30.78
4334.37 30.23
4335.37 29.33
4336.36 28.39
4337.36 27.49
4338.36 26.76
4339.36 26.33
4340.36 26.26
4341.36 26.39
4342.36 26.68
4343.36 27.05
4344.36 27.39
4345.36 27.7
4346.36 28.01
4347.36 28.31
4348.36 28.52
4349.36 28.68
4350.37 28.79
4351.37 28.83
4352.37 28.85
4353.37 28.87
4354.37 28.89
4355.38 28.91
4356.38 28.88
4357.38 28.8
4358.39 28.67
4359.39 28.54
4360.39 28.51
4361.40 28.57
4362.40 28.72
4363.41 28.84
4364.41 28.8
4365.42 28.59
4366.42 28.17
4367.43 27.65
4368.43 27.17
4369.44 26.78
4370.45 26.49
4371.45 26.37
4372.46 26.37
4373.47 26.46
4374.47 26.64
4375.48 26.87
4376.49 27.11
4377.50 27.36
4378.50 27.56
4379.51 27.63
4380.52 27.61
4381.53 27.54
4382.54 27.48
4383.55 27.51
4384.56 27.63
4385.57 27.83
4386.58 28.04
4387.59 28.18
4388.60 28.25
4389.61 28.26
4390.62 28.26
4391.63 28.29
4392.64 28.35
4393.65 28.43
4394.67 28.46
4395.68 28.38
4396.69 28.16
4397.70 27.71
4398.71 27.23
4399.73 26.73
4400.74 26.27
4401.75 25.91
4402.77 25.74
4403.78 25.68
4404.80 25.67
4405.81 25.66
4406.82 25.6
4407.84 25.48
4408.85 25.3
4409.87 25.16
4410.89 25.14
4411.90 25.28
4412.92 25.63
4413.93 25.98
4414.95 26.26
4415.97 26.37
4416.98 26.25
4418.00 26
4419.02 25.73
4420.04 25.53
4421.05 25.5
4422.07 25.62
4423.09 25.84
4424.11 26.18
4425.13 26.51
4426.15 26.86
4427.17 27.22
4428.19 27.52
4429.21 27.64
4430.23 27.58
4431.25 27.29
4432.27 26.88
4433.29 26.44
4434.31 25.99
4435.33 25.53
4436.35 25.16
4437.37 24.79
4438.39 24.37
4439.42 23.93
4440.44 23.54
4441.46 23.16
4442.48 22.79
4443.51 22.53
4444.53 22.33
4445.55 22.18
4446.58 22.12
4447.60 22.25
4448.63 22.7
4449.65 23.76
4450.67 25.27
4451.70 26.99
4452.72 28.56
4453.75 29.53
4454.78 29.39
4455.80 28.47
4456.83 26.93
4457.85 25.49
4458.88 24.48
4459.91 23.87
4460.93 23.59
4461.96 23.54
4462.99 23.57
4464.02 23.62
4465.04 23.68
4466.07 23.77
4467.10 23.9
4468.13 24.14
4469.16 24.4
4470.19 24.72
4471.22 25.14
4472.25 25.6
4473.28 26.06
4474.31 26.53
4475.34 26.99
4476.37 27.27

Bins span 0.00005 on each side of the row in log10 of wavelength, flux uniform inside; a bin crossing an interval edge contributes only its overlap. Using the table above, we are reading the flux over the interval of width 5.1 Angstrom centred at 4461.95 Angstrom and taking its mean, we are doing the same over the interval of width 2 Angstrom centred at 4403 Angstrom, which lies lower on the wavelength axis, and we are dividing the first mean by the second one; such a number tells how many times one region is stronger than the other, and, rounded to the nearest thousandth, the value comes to 0.919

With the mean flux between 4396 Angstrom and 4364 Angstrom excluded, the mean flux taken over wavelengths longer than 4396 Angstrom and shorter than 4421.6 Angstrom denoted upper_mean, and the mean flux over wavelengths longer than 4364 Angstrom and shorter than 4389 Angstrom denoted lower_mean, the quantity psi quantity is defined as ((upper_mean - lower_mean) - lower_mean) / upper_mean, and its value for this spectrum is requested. -1.11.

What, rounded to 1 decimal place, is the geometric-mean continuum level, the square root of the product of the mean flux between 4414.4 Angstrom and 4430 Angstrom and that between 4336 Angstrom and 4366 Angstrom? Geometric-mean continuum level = 27.2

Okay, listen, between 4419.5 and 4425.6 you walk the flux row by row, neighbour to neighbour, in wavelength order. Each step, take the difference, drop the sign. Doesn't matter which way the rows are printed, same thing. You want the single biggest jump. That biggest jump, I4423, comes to 0.34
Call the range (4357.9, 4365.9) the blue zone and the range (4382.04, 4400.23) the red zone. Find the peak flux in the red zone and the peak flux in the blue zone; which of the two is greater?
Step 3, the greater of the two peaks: 28.8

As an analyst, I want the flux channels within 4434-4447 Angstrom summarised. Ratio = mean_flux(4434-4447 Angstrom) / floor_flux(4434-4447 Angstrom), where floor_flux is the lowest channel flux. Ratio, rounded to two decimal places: 1.07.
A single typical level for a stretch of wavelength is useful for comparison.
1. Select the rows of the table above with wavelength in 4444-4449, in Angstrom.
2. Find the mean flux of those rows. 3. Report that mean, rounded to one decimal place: 22.3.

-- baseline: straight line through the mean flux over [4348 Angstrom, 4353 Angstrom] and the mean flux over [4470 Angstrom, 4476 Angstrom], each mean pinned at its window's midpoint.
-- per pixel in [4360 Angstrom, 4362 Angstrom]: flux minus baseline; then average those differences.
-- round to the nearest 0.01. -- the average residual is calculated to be 0.05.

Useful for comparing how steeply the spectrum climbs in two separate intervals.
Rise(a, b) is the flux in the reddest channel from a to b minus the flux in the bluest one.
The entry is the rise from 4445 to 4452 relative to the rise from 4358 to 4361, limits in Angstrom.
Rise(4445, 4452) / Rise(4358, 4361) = -30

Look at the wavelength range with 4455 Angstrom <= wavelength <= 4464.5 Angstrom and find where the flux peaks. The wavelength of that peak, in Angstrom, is 4455.80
